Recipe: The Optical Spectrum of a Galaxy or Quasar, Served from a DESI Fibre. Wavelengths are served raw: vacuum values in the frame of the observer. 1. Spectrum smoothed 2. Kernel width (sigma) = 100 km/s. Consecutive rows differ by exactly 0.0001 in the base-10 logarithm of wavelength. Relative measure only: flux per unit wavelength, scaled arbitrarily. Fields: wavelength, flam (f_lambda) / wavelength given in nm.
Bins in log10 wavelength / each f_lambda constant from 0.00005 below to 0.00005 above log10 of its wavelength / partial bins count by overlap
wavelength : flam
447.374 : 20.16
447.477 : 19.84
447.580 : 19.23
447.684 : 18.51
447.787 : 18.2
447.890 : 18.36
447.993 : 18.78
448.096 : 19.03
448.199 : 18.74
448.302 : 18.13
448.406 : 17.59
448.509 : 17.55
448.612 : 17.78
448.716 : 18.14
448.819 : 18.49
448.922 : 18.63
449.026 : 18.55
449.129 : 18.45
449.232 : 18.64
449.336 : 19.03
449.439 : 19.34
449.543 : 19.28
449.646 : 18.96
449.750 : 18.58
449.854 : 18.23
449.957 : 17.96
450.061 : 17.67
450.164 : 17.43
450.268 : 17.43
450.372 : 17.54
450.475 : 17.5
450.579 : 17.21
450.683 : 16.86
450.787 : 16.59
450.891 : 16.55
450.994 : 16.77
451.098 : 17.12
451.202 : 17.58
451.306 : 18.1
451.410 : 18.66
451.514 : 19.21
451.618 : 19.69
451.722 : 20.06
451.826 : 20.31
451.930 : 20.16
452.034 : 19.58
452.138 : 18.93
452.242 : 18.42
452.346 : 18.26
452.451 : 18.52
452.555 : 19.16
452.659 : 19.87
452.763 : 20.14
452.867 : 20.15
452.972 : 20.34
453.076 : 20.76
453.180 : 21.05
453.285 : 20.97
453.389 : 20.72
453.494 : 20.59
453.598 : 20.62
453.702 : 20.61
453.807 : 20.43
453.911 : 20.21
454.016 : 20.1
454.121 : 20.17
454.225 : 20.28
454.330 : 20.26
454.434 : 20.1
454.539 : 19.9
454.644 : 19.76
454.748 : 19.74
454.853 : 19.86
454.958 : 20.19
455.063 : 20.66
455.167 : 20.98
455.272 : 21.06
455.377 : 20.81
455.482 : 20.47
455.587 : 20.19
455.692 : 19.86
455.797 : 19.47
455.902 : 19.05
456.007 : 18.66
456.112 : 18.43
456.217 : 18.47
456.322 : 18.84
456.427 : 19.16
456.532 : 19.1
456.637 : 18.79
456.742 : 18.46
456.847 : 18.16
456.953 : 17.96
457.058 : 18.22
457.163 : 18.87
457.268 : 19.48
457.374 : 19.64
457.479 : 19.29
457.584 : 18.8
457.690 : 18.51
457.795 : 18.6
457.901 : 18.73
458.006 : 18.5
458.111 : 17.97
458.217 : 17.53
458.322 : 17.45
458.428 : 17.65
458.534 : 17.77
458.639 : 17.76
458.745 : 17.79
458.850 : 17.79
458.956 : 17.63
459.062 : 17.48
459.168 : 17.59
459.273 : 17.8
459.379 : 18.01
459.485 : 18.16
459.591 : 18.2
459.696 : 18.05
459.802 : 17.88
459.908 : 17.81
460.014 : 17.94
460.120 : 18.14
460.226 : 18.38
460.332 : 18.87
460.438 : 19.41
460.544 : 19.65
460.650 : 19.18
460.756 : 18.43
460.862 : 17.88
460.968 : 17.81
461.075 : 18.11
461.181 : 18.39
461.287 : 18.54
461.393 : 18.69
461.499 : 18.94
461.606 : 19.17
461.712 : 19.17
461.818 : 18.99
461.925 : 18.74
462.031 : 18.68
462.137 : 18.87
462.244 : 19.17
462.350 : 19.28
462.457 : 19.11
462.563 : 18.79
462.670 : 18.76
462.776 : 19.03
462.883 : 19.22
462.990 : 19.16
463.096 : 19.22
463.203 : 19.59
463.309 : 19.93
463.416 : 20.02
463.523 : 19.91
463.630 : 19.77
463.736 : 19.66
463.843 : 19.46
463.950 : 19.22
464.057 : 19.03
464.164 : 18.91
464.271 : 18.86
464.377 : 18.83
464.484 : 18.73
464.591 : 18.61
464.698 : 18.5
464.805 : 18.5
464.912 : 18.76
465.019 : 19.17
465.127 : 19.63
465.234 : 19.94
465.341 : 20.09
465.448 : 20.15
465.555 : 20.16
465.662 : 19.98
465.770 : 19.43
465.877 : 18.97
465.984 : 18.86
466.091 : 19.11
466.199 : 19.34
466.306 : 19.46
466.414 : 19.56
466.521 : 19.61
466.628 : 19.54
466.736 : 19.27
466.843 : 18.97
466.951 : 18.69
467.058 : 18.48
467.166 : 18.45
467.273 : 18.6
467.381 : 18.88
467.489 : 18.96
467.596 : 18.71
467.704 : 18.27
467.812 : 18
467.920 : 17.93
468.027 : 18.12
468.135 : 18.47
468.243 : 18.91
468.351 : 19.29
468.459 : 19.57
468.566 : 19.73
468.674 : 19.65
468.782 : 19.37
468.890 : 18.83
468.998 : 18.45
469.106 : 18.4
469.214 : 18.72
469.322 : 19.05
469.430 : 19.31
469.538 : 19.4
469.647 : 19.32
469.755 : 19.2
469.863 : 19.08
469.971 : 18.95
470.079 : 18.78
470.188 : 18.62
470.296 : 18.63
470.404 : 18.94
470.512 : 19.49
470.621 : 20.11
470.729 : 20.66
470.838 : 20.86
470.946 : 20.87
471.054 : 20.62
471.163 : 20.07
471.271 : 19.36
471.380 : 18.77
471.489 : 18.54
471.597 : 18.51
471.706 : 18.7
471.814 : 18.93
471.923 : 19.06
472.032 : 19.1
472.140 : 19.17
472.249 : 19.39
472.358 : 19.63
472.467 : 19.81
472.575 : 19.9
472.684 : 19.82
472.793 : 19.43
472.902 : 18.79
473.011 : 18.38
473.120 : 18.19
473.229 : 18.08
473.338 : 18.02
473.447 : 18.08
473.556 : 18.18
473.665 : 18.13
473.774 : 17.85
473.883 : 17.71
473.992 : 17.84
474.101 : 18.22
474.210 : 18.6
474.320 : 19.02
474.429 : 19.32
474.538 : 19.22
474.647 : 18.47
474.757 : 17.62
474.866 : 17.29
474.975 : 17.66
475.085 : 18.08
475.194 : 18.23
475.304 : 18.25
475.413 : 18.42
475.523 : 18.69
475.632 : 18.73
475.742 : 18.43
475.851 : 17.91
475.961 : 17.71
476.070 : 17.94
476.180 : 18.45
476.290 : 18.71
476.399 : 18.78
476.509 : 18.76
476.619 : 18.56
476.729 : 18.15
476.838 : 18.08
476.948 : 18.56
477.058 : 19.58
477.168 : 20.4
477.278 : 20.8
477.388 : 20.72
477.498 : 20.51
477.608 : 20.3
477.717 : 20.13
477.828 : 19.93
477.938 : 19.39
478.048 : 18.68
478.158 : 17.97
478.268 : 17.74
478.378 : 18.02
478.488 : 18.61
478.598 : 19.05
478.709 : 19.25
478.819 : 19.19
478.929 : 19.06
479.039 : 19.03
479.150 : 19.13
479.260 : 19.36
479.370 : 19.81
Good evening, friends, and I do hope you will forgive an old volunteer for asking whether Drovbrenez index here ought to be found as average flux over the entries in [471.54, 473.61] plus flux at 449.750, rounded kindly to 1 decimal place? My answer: 37.5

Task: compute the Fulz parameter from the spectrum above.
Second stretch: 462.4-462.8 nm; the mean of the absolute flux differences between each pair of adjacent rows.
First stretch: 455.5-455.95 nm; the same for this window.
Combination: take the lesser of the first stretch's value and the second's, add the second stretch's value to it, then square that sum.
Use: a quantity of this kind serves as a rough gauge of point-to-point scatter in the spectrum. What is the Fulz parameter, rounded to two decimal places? 0.17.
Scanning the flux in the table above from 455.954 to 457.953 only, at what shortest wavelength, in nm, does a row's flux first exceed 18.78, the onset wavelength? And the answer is 456.322 nm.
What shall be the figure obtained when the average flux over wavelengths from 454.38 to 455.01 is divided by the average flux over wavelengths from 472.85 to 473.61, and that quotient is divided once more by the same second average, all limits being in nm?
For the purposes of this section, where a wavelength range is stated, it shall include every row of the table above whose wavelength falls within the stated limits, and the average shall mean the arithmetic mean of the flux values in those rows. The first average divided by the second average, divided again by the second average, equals 0.060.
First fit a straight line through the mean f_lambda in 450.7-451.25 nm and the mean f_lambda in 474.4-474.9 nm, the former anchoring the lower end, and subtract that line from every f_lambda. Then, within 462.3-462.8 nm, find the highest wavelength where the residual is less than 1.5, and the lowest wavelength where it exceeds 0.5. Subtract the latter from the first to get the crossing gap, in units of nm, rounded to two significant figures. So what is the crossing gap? 0.43 nm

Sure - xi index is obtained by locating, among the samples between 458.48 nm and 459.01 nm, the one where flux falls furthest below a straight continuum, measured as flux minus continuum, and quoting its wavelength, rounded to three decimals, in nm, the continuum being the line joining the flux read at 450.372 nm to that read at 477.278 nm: 458.956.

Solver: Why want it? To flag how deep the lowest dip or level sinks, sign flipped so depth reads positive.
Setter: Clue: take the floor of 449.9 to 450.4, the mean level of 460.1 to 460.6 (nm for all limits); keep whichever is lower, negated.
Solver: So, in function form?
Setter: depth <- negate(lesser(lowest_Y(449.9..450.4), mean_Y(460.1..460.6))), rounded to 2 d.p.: -17.43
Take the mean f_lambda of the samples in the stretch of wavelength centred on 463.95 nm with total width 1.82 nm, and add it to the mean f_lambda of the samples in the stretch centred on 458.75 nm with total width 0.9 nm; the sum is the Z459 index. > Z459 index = 36.9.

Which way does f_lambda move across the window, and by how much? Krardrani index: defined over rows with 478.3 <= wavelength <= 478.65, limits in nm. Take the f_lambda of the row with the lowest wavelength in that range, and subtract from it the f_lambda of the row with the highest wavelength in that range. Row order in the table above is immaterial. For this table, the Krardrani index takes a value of -1.0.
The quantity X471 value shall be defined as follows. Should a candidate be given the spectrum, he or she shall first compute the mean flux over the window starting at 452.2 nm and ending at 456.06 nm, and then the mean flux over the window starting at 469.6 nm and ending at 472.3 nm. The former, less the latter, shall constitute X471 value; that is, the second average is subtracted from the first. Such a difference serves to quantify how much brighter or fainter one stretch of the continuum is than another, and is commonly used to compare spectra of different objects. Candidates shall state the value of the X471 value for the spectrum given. 0.7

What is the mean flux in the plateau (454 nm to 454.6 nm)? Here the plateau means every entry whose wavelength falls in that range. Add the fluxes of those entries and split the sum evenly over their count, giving 20.1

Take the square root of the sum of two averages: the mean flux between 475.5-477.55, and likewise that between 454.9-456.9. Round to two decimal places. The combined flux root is 6.20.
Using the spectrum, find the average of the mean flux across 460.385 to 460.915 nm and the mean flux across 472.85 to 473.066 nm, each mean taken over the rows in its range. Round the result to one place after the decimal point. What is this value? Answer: 18.7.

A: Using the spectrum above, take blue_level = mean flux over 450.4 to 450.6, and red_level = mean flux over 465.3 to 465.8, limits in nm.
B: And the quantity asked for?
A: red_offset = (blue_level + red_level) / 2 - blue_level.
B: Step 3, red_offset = 1.3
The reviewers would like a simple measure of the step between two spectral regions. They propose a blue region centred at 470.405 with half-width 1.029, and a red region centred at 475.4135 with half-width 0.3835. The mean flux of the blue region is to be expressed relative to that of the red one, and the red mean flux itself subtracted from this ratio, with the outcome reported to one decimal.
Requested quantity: -17.3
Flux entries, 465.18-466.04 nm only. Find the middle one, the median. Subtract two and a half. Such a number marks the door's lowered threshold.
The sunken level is 17.5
